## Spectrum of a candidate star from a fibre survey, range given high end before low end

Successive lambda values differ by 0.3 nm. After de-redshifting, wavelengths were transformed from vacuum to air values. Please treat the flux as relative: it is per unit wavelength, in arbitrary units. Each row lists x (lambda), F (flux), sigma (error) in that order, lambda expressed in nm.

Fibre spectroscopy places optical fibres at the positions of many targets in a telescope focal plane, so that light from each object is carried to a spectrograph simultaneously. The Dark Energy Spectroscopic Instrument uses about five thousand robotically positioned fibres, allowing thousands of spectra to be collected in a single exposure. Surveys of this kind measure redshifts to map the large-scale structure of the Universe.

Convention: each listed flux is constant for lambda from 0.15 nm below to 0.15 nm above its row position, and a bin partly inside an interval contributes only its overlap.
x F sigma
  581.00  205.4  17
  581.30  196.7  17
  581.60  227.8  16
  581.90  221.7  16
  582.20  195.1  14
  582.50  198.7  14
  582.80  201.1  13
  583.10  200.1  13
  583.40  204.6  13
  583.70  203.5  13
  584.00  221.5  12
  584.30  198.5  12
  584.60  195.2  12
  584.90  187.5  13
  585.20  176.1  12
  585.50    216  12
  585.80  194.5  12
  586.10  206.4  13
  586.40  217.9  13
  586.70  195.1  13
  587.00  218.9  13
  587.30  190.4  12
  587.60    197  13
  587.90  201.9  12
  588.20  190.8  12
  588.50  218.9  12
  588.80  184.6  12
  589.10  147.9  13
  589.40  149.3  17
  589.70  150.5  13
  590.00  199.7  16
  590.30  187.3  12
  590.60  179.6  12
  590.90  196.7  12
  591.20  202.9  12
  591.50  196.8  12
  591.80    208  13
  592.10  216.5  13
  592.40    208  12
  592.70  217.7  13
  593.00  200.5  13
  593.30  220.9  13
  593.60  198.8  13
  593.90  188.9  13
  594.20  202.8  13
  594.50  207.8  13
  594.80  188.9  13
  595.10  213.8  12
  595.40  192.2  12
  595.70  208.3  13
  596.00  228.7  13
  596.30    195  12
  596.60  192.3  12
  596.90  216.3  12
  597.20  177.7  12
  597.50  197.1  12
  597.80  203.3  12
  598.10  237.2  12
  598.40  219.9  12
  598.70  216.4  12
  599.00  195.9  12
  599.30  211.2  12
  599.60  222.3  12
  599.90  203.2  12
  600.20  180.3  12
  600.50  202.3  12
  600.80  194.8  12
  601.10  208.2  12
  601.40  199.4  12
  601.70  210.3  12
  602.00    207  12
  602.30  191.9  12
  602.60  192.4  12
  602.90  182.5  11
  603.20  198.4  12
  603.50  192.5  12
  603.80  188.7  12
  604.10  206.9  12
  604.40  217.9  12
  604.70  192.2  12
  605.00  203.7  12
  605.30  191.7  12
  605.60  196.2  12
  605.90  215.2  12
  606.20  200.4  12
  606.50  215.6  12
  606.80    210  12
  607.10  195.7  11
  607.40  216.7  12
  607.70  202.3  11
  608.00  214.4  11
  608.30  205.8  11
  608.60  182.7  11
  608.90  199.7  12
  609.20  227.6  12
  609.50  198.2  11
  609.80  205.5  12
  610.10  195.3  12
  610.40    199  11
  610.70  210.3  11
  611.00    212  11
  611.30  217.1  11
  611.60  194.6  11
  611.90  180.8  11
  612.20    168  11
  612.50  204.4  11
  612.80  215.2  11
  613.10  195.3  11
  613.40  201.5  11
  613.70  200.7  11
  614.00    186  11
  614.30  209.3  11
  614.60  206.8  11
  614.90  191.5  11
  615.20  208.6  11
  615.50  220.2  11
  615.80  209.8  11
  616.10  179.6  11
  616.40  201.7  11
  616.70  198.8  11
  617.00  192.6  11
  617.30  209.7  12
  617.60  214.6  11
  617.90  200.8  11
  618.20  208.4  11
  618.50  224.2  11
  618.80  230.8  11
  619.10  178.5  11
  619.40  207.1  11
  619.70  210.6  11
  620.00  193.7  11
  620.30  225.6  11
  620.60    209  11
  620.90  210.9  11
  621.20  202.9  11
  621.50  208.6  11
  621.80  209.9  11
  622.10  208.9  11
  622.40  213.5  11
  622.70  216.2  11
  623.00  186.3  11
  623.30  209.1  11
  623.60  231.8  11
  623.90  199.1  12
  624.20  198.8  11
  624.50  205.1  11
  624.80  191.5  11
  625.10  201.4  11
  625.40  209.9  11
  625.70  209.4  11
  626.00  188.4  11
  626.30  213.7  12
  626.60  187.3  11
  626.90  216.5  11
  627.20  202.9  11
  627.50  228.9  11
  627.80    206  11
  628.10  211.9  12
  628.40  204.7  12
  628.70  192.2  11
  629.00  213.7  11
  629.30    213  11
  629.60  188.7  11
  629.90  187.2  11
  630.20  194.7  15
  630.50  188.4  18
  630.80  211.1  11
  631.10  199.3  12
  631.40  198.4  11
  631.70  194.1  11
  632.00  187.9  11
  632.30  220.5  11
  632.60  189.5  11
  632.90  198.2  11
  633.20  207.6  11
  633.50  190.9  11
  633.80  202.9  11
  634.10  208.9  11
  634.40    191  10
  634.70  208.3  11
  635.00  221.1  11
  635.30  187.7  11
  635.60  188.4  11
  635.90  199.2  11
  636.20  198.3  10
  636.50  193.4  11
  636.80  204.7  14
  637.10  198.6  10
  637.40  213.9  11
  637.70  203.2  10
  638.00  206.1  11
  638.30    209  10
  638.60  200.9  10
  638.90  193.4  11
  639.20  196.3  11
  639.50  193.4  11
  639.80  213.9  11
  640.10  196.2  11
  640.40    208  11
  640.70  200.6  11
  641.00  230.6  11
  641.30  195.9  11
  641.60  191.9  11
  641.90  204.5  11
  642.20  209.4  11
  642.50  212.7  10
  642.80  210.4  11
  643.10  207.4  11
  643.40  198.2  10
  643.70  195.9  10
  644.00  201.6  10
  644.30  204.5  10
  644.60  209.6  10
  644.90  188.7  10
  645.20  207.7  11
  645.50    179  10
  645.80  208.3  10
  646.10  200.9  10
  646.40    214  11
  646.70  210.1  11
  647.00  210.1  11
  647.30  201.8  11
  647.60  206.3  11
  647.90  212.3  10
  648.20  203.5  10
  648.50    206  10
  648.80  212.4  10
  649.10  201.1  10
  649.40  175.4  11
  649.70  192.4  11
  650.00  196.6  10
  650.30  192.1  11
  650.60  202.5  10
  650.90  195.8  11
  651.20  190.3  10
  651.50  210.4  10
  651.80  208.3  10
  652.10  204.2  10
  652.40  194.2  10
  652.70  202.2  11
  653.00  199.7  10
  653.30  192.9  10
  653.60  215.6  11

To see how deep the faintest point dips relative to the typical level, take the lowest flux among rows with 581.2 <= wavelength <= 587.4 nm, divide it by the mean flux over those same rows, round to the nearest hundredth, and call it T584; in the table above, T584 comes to 0.87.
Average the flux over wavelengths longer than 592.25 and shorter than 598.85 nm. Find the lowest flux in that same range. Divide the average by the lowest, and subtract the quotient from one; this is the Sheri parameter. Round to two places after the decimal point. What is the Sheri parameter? -0.16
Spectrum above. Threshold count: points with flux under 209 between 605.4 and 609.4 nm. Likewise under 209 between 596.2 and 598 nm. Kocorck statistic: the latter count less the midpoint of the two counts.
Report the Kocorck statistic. -1.0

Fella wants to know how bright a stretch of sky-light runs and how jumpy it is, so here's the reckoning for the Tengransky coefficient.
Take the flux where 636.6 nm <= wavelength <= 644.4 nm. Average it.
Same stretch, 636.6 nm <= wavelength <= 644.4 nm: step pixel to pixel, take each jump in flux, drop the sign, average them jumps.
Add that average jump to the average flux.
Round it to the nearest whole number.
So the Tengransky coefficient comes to 213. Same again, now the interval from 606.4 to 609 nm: 219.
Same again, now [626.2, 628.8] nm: 225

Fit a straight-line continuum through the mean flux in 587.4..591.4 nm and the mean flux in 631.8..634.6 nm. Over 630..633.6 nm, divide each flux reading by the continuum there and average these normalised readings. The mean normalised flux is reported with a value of 1.00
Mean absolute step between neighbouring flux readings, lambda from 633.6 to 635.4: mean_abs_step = 17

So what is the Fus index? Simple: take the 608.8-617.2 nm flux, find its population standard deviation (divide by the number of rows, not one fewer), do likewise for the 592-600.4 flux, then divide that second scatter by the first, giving 1.11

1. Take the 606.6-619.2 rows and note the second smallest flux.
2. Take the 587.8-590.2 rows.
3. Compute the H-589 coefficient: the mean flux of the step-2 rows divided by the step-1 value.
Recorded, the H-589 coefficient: 1.01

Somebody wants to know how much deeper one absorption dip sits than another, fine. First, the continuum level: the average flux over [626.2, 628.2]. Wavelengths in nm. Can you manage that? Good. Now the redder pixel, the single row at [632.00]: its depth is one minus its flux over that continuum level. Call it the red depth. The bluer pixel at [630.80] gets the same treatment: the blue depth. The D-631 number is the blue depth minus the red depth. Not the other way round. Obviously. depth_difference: -0.11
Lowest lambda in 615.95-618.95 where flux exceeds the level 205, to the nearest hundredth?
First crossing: 617.30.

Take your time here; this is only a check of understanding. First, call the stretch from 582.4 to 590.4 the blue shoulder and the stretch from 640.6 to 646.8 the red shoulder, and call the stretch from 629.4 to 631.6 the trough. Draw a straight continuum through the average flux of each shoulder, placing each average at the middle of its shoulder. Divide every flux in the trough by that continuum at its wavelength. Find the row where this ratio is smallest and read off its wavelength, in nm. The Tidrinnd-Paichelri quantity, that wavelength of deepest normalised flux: 629.90 nm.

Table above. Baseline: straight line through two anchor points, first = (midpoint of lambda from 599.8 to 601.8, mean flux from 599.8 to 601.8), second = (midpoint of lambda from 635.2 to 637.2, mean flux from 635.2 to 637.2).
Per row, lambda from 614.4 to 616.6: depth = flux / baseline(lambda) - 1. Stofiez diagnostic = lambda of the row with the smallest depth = 616.10 nm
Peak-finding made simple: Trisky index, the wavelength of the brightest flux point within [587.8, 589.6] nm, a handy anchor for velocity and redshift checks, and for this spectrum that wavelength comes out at 588.50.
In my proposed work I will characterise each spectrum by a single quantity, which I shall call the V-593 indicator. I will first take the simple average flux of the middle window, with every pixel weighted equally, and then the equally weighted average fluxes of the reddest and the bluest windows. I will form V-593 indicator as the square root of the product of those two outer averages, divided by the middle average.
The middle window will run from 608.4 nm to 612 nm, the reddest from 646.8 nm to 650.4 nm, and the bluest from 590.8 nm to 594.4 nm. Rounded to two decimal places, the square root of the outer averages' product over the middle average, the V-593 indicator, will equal 1.00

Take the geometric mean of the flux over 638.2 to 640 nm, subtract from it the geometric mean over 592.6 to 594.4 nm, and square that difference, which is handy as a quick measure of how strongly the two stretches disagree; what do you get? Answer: 13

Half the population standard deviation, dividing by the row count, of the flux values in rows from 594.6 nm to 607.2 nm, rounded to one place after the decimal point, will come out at 6.4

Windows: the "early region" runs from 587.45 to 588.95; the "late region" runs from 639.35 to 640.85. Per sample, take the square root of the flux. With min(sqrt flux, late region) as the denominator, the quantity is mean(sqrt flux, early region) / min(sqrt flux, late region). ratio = 1.01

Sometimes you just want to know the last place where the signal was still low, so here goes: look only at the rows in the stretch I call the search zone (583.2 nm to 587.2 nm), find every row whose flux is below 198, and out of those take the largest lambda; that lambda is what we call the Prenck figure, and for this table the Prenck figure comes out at 586.70 nm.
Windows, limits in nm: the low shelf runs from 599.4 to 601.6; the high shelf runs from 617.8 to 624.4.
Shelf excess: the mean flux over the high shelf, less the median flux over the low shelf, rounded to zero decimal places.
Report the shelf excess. 6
